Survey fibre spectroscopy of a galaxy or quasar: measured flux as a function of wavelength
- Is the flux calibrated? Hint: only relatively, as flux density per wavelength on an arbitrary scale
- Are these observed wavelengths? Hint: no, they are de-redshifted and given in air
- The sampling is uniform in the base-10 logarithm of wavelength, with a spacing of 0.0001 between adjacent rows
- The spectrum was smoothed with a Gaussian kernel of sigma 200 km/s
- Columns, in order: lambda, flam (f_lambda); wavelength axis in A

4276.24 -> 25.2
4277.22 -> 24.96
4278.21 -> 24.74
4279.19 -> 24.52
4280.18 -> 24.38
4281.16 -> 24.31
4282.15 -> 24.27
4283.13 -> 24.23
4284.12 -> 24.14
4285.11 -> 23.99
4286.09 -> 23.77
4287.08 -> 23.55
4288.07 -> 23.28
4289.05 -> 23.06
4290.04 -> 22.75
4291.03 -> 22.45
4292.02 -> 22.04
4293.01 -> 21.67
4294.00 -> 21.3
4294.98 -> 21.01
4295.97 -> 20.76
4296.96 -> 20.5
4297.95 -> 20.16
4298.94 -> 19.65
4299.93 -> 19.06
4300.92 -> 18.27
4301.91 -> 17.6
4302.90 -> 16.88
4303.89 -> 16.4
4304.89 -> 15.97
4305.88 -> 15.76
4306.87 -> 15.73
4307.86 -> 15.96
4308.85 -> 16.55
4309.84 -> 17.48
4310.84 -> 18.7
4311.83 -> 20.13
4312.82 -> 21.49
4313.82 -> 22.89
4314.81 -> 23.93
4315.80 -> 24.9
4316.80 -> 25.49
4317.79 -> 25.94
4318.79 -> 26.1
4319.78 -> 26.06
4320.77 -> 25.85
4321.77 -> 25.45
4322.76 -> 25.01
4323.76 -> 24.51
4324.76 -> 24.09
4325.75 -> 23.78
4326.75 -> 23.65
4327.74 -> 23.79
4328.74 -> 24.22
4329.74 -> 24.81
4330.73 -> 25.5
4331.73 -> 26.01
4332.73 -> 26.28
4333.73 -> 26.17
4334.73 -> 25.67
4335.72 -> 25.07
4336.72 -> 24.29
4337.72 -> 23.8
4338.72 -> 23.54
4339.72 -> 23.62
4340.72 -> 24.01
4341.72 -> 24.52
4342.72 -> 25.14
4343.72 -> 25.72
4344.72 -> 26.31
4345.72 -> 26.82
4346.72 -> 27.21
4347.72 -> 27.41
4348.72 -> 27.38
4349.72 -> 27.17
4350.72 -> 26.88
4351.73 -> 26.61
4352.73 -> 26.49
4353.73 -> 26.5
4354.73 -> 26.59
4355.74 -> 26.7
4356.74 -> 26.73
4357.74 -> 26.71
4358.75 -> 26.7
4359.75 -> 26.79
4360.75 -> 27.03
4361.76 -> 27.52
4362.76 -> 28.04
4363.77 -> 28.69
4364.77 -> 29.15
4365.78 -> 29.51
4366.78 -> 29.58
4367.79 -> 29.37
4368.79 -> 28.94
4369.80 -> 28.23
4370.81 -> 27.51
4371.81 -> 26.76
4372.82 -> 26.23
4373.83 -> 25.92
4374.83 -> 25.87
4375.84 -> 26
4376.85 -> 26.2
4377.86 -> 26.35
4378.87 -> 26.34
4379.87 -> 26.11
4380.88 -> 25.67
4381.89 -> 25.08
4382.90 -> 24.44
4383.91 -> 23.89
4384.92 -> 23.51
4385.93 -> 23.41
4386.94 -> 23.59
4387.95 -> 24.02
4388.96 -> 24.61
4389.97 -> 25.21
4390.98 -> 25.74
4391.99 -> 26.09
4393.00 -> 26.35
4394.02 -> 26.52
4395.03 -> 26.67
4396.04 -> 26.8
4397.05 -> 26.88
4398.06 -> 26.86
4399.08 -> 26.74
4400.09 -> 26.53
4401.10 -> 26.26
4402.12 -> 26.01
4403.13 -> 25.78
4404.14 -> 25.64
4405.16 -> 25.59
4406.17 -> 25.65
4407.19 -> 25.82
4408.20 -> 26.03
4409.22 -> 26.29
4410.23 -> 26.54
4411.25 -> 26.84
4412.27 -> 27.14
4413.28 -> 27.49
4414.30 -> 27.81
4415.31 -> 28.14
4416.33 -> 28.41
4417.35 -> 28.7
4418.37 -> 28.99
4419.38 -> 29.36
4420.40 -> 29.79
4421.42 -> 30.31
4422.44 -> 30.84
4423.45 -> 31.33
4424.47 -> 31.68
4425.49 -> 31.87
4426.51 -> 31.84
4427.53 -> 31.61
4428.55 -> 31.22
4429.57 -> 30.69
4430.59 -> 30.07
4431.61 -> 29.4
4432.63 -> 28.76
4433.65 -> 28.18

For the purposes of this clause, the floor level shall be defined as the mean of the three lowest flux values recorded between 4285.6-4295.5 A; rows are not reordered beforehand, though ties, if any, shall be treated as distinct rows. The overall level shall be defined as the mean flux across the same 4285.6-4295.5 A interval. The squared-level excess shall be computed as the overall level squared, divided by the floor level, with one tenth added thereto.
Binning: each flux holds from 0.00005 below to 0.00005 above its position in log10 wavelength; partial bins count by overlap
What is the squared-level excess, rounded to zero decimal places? 24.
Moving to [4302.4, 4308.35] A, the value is 17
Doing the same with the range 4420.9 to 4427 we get 32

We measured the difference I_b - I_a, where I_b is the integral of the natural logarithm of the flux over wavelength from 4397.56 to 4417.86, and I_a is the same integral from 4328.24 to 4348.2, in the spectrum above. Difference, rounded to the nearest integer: 2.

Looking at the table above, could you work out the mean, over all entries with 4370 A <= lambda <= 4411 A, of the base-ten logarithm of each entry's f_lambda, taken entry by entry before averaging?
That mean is 1.41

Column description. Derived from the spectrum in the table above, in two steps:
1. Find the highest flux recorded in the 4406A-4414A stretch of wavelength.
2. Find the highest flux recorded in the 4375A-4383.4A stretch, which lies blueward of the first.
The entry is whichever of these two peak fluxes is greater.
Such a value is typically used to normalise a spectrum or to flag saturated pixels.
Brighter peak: 27.5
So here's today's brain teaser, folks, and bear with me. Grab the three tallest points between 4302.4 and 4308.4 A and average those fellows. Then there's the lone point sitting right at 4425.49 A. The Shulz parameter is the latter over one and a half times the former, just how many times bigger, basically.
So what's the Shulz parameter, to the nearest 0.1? 1.3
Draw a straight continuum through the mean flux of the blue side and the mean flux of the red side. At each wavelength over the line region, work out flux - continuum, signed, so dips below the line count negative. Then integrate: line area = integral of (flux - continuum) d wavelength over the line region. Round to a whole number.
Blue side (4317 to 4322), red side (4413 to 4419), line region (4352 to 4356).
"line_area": -1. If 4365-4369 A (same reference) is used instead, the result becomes 9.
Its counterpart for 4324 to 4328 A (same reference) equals -9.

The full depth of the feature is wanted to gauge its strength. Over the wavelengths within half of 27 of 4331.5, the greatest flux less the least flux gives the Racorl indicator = 2.8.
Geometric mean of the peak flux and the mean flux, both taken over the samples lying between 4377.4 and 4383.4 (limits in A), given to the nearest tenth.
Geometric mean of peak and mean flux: 26.0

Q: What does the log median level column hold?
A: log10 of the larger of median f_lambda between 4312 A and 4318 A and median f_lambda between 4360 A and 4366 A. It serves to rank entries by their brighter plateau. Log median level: 1.45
